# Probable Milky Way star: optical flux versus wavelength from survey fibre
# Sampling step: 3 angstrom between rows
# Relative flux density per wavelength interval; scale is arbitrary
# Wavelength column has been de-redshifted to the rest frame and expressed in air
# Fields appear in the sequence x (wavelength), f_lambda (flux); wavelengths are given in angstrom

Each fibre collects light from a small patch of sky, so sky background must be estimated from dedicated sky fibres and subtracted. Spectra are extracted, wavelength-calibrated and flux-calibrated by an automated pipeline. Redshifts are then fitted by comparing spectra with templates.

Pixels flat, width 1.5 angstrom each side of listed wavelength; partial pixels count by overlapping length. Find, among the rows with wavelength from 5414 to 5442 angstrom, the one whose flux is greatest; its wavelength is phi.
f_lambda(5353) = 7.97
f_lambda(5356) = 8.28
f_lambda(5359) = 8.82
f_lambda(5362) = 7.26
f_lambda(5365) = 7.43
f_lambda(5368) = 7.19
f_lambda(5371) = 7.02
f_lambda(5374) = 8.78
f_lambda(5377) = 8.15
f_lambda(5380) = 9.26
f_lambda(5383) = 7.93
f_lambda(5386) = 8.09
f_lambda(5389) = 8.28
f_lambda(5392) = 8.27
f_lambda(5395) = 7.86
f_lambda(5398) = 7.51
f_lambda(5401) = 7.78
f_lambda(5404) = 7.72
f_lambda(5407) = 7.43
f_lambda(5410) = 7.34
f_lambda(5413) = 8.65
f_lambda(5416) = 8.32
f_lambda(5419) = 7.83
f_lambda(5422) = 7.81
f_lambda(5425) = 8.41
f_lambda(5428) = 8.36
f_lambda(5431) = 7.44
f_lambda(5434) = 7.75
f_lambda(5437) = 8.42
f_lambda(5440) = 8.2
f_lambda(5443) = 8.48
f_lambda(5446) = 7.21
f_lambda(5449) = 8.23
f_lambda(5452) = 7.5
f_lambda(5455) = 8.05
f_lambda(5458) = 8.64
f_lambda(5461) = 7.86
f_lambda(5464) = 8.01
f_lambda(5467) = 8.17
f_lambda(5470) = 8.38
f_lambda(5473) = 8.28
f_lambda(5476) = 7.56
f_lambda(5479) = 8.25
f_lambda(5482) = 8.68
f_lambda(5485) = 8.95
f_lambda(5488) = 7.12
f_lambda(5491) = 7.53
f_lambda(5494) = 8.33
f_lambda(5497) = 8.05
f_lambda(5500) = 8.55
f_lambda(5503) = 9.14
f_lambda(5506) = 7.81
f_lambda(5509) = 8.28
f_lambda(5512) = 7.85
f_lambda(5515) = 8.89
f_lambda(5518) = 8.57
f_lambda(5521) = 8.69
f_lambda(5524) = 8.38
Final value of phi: 5437 angstrom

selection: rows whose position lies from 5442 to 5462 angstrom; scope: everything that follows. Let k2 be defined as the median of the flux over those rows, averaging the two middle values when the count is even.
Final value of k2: 8.05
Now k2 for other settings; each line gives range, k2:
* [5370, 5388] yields 8.12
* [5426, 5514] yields 8.20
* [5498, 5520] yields 8.55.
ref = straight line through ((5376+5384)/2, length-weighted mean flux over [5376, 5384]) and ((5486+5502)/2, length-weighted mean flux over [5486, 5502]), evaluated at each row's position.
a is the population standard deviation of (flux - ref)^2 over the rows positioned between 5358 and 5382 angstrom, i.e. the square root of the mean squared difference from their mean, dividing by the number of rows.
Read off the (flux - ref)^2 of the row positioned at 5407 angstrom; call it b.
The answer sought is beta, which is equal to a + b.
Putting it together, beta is 1.74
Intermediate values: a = 0.85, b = 0.9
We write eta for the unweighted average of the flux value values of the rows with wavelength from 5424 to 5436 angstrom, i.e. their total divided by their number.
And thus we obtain 7.99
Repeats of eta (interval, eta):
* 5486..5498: 7.76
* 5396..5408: 7.61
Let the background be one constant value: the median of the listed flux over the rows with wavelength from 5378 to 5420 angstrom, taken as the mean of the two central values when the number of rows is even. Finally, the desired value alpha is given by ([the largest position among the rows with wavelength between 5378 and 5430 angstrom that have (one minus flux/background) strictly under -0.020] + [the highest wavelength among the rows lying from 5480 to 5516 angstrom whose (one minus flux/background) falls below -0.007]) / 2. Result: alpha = 5471.5 angstrom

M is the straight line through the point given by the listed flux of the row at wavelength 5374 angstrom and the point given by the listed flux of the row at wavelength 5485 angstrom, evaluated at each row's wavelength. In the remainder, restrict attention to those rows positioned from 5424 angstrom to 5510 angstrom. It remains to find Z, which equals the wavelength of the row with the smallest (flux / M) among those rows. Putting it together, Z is 5488 angstrom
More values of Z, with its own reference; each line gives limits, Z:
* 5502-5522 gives 5506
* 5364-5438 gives 5371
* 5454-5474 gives 5461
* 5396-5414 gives 5410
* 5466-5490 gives 5488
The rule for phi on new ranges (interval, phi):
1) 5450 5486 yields 5485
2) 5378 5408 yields 5380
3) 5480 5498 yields 5485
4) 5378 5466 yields 5380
